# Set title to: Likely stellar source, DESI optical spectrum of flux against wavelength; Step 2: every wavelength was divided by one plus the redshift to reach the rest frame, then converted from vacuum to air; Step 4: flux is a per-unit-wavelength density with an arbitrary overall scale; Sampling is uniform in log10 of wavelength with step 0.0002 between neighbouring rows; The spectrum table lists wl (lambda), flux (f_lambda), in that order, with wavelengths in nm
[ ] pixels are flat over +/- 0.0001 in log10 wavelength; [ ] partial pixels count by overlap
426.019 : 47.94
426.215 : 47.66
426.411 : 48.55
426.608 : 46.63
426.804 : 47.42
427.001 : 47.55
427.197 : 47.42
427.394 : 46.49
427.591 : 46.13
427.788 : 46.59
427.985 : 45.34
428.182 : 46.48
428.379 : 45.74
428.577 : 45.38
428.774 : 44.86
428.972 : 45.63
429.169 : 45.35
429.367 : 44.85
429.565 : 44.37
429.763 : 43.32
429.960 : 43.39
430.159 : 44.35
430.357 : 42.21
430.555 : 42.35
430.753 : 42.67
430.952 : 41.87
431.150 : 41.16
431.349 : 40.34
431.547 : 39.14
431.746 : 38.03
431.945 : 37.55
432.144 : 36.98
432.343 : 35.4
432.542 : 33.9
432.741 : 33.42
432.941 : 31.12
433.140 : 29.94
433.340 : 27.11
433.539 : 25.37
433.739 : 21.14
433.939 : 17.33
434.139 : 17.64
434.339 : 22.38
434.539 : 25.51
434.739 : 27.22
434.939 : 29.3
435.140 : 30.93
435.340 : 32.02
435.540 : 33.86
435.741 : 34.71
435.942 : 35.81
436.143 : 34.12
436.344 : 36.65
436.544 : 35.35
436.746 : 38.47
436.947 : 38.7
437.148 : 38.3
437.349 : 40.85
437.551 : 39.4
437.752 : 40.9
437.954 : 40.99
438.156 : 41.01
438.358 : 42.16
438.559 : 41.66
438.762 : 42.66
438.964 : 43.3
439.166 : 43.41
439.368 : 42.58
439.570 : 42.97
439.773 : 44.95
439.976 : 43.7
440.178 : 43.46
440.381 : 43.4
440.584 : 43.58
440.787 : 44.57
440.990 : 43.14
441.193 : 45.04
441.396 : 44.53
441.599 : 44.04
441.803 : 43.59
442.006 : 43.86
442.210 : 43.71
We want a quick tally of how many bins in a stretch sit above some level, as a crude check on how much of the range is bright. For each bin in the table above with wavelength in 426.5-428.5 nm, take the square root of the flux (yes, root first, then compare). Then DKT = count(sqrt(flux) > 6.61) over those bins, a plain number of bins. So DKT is 10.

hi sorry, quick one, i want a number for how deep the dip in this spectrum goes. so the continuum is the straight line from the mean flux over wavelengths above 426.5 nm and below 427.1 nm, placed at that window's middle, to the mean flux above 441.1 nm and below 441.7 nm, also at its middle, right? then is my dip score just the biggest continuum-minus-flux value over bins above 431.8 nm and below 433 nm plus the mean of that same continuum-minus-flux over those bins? 26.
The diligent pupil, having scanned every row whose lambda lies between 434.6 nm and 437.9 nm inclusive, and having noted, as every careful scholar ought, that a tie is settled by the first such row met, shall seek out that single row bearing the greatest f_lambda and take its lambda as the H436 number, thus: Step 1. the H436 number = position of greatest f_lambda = 437.752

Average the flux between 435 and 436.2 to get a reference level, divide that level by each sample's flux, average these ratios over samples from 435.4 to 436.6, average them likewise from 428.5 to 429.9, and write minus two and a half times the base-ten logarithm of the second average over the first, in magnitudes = 0.27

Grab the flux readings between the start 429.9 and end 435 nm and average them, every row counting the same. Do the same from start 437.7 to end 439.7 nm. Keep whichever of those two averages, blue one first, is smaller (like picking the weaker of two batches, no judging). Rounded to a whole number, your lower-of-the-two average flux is 33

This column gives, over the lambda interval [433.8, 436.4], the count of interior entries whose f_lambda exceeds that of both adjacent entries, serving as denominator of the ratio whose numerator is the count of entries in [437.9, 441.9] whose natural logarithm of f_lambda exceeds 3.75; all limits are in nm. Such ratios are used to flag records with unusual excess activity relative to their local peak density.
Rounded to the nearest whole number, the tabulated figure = 16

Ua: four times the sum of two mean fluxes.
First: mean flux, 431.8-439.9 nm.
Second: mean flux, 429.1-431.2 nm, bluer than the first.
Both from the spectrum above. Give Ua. 312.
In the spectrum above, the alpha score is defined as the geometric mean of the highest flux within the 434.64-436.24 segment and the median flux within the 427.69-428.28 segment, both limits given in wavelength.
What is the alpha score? 41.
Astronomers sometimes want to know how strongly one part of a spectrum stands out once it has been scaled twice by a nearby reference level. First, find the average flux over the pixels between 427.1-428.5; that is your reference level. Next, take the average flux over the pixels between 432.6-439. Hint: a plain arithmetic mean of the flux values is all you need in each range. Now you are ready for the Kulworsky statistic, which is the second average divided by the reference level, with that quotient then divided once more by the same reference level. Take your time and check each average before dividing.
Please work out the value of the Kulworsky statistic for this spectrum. 0.016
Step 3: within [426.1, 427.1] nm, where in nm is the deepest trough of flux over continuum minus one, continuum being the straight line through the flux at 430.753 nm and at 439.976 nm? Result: 426.608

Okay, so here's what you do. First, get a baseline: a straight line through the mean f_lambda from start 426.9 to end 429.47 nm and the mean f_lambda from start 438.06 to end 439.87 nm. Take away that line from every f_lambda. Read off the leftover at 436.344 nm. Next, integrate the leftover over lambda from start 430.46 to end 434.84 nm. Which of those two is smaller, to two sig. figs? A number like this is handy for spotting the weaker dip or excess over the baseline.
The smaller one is -55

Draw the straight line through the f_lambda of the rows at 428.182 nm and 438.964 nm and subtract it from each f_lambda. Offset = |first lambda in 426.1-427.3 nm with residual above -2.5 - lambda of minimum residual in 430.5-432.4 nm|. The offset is 6.13 nm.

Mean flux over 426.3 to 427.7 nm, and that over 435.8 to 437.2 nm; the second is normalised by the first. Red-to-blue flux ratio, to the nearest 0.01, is 0.78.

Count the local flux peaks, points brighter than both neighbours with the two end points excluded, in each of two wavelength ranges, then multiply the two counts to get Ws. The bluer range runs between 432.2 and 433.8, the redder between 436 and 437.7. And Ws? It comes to 0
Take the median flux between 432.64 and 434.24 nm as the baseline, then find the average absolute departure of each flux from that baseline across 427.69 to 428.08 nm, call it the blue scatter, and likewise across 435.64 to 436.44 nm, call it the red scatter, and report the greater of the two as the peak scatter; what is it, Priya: 20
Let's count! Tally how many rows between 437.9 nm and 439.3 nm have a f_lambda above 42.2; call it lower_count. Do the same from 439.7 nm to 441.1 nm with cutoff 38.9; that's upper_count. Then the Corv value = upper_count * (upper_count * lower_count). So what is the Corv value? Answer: 147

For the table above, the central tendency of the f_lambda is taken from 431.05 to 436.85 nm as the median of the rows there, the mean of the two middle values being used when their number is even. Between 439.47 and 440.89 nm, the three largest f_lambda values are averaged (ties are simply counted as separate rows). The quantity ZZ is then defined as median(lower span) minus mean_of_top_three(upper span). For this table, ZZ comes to -11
